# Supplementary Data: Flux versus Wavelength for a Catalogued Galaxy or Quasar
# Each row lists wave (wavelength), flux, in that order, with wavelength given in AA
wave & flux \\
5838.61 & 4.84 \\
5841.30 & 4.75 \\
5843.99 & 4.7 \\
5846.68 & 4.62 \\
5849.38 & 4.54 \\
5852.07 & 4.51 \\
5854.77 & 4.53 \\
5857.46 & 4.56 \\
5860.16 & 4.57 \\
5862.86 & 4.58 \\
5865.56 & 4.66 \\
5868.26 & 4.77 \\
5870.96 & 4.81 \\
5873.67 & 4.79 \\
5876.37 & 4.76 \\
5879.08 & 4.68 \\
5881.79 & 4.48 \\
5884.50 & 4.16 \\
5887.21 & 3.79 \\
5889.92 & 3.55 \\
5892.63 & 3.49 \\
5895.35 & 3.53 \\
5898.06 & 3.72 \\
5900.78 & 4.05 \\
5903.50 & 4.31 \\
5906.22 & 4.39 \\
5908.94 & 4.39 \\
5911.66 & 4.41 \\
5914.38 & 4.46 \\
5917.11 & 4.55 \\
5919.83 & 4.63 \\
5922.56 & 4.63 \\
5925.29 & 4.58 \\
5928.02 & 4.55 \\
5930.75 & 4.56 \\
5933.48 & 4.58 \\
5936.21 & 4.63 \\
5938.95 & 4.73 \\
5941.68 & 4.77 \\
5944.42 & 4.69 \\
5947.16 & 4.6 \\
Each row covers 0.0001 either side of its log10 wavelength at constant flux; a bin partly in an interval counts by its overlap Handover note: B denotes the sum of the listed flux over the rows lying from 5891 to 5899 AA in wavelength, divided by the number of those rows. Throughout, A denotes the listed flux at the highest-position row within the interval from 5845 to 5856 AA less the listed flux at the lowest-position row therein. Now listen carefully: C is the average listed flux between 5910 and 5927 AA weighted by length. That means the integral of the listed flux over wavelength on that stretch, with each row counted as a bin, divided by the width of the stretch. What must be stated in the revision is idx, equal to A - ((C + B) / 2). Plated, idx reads -4.2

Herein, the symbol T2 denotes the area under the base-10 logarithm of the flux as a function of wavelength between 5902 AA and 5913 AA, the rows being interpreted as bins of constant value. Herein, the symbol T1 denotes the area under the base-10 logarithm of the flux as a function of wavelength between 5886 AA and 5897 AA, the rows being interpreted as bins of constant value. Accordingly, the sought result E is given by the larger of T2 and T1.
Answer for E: 7.05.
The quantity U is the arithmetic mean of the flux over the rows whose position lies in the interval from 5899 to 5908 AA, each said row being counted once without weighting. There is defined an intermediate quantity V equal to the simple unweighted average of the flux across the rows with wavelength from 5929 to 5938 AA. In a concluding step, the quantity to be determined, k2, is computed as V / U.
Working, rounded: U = 4.25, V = 4.590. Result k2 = 1.080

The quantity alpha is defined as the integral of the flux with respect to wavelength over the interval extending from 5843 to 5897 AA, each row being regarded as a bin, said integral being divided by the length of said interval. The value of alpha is 4.40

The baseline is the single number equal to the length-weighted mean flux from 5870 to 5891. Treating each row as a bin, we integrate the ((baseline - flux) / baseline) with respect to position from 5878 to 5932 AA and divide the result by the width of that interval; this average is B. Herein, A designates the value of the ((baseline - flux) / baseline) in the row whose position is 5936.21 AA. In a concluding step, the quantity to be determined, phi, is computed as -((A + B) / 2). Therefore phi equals 0.013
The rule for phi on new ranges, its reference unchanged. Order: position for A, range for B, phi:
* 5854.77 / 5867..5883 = 0.056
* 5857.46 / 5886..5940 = 0.009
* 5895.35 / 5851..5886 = -0.071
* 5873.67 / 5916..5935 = 0.070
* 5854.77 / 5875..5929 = 0.003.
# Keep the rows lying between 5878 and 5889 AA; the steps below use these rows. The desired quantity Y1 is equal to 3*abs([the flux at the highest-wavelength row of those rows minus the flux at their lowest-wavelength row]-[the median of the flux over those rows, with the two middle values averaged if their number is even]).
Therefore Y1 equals 15.6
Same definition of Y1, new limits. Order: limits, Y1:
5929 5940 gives 13.3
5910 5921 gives 12.9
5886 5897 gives 11.4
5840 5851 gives 14.6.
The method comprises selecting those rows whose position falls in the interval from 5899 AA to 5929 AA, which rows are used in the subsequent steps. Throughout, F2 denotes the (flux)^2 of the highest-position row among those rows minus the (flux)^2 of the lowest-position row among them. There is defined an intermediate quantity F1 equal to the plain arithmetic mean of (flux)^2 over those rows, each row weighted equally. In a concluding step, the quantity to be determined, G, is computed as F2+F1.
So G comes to 24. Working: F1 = 19.8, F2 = 4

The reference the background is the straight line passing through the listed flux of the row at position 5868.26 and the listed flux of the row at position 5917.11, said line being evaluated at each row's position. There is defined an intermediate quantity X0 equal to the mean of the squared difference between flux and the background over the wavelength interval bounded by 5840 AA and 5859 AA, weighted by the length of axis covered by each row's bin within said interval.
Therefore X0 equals 0.069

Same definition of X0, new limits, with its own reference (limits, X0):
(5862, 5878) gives 0.010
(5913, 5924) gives 0.007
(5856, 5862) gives 0.061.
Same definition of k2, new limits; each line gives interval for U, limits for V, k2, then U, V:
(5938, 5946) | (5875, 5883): 0.981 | 4.73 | 4.640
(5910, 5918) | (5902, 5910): 0.975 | 4.47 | 4.363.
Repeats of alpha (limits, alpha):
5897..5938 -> 4.44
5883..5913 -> 3.98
